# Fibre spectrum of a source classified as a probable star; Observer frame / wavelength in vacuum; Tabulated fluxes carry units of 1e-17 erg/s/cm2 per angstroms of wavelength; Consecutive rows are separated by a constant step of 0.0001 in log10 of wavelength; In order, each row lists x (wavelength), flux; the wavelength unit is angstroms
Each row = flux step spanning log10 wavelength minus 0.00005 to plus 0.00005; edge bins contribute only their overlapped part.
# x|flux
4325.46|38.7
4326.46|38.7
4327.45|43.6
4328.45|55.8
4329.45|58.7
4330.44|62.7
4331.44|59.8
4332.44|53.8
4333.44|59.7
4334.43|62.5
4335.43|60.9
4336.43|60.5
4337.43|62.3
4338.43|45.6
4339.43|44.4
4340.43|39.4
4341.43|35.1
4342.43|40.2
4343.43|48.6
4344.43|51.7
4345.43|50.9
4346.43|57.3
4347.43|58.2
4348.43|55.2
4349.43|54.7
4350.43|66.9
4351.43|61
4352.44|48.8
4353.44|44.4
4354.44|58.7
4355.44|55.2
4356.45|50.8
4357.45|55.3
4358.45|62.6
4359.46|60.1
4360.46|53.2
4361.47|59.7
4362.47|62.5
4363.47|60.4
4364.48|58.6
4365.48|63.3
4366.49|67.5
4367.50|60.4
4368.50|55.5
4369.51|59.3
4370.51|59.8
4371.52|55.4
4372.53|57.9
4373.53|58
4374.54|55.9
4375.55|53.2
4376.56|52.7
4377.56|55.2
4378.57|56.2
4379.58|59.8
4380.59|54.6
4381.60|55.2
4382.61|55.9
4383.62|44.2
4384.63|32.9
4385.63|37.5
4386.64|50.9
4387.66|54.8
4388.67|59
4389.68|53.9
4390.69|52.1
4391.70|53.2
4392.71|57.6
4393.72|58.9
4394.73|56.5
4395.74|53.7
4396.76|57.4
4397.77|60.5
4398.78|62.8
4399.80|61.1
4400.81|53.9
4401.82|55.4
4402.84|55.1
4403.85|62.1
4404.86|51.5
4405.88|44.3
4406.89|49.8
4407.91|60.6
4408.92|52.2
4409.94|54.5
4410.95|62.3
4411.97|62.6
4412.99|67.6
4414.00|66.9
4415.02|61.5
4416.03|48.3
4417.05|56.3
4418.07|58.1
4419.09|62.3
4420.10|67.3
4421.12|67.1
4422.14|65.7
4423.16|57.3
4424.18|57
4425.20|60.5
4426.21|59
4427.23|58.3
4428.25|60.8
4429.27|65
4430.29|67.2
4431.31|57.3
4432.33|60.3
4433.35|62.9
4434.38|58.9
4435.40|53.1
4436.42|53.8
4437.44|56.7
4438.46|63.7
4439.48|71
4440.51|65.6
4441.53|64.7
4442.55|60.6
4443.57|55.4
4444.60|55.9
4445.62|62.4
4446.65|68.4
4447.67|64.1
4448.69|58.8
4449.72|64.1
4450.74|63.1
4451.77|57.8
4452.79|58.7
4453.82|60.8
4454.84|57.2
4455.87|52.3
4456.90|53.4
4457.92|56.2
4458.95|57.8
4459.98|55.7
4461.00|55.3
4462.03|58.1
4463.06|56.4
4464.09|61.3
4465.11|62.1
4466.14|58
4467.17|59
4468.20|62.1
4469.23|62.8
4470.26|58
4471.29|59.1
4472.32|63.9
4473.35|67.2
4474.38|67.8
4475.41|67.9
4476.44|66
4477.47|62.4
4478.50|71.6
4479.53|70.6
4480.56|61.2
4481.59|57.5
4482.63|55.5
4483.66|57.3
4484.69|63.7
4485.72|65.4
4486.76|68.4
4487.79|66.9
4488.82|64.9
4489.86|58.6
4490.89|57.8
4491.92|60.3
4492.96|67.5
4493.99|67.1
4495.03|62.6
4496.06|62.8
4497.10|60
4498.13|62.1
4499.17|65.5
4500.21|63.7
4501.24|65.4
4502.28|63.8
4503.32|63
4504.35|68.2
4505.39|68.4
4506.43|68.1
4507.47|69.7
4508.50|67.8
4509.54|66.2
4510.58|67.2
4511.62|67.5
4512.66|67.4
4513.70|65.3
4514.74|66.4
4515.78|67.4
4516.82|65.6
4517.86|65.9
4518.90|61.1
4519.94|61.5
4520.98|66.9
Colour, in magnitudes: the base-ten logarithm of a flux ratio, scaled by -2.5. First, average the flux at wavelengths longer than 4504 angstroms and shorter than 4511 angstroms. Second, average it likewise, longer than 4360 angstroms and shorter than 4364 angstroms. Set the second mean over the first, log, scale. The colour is 0.15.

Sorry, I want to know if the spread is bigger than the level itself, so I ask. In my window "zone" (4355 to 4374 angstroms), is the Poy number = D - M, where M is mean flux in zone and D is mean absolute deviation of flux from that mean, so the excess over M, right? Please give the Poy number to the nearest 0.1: -55.7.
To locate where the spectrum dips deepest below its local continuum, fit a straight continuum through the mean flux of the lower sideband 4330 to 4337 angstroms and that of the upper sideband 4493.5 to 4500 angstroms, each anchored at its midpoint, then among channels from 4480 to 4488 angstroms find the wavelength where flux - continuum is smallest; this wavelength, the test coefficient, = 4482.63 angstroms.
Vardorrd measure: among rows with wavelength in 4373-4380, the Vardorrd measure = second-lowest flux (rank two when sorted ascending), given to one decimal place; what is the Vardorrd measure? 53.2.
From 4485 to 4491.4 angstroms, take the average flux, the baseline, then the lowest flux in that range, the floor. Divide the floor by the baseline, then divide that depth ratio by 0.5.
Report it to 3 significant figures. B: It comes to 1.82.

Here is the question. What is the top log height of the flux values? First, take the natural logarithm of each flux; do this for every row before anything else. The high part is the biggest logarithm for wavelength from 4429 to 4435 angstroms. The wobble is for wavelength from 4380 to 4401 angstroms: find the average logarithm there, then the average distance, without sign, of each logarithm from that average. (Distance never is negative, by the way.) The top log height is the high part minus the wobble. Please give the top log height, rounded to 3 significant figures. 4.11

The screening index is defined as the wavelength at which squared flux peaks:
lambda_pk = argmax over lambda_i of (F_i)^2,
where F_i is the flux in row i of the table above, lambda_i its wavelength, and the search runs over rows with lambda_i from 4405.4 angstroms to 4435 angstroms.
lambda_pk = 4412.99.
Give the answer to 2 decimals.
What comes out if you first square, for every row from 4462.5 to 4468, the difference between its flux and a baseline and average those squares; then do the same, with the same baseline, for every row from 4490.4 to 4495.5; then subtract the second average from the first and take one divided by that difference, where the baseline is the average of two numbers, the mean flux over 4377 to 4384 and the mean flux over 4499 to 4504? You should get -0.04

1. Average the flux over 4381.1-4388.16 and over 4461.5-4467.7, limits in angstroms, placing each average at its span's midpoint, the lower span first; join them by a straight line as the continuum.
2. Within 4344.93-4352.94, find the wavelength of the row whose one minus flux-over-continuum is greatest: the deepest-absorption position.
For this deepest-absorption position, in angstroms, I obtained 4352.44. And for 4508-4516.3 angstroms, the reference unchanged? 4513.70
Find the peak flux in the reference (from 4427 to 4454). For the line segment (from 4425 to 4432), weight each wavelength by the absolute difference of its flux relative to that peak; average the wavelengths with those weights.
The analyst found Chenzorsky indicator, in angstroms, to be 4428.1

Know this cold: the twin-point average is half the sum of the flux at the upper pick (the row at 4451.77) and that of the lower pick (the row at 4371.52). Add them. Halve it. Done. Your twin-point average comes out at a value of 56.6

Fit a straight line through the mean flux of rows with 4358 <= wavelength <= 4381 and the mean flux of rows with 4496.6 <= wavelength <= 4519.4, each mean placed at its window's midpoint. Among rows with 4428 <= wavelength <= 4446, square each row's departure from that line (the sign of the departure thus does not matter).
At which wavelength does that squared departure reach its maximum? 4439.48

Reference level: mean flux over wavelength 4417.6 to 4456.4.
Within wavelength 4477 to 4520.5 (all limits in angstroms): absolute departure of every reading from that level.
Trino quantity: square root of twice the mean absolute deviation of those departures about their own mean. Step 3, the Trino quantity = 2.09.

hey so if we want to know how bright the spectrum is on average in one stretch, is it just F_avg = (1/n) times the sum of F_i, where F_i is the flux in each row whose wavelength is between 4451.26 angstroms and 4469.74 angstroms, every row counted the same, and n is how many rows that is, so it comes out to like 58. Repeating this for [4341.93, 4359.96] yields 54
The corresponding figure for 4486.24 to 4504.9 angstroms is 64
